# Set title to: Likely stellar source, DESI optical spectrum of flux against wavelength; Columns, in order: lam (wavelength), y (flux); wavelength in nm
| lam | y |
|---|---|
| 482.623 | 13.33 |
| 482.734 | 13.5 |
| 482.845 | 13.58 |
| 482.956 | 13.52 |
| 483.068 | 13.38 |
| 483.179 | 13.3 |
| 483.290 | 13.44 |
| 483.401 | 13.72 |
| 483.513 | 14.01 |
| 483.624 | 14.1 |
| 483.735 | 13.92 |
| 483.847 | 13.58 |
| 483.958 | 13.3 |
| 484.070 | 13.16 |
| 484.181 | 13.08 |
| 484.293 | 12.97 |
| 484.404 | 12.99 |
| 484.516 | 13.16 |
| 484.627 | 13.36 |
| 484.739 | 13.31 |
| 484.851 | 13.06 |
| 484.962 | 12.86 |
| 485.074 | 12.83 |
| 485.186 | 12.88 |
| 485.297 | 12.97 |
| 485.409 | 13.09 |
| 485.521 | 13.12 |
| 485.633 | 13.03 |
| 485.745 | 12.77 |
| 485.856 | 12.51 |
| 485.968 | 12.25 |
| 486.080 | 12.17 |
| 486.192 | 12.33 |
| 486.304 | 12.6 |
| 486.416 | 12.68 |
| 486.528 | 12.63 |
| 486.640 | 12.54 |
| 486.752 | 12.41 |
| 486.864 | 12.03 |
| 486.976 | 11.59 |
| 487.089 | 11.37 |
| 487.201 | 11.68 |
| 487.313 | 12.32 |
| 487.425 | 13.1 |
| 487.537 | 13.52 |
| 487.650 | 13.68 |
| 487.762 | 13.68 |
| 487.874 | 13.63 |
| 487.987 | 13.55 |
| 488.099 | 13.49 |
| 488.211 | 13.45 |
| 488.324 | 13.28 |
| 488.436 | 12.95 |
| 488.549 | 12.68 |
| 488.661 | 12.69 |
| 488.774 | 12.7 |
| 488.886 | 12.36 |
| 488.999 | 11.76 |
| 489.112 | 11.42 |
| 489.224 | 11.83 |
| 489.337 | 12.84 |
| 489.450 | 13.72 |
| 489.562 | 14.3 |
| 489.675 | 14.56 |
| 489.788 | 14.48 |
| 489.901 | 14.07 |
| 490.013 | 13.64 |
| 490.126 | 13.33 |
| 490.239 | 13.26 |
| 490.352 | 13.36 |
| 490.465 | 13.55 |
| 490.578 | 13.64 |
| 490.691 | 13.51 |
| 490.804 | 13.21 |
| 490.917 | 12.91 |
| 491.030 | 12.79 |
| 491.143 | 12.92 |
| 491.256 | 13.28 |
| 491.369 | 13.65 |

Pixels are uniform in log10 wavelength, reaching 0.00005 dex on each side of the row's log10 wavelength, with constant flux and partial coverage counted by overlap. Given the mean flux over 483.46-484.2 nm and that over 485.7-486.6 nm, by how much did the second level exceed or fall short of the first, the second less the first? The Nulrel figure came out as -1.1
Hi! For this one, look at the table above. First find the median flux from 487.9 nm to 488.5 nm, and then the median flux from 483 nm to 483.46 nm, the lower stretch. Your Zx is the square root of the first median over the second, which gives 1.00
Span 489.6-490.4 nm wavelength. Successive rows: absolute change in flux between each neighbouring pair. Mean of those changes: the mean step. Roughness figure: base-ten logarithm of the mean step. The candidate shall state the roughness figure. -0.63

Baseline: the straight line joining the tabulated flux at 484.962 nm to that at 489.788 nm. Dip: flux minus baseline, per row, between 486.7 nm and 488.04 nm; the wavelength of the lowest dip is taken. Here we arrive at 487.089 nm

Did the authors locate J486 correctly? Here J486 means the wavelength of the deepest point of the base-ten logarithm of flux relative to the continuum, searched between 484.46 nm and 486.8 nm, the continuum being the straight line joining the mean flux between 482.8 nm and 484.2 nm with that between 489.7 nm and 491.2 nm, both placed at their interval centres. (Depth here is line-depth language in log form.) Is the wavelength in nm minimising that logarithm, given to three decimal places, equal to 486.080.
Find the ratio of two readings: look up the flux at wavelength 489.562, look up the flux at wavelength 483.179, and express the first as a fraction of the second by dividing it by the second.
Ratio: 1.08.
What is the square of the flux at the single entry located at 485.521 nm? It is 172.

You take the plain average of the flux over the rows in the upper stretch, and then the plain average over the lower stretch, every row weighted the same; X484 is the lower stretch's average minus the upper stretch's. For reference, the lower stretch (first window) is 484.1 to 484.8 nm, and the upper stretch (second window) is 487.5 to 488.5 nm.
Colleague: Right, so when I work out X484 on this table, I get -0.3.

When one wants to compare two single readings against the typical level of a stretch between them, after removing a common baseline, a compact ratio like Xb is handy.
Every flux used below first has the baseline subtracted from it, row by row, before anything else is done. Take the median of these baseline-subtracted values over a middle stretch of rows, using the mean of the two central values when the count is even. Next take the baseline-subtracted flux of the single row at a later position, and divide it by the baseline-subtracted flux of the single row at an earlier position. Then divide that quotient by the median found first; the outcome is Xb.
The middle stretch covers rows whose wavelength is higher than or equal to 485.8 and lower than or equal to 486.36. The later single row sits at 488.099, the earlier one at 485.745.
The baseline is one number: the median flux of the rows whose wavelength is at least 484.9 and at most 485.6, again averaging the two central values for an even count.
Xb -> 6.1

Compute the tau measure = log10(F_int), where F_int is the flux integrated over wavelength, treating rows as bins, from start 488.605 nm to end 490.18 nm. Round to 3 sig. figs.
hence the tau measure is 1.32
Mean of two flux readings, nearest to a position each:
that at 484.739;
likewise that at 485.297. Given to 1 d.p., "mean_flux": 13.1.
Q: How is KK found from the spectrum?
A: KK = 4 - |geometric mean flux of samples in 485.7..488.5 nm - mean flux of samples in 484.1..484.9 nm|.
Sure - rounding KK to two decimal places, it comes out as 3.58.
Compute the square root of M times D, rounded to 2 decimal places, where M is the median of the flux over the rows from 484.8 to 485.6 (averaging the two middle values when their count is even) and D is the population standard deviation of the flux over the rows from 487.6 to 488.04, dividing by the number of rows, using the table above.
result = 0.83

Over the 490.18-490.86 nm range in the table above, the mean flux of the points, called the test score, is 13.4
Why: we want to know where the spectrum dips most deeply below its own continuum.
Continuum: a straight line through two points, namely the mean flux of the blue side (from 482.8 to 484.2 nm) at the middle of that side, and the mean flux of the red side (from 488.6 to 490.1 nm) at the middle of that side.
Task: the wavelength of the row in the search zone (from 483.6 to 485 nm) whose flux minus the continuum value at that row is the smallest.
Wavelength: 484.962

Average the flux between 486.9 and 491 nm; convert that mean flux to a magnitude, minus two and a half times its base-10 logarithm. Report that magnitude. -2.79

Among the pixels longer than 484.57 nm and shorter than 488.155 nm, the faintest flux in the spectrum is 11.37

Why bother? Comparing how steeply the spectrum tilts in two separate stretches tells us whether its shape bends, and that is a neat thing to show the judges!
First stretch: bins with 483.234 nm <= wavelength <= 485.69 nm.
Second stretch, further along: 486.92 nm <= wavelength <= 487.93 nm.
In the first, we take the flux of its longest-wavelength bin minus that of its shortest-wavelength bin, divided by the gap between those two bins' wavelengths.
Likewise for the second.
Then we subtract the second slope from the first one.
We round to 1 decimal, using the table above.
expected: -2.4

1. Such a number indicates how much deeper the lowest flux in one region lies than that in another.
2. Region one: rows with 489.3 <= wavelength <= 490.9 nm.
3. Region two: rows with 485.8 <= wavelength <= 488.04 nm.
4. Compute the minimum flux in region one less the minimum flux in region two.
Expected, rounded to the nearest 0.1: 1.5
